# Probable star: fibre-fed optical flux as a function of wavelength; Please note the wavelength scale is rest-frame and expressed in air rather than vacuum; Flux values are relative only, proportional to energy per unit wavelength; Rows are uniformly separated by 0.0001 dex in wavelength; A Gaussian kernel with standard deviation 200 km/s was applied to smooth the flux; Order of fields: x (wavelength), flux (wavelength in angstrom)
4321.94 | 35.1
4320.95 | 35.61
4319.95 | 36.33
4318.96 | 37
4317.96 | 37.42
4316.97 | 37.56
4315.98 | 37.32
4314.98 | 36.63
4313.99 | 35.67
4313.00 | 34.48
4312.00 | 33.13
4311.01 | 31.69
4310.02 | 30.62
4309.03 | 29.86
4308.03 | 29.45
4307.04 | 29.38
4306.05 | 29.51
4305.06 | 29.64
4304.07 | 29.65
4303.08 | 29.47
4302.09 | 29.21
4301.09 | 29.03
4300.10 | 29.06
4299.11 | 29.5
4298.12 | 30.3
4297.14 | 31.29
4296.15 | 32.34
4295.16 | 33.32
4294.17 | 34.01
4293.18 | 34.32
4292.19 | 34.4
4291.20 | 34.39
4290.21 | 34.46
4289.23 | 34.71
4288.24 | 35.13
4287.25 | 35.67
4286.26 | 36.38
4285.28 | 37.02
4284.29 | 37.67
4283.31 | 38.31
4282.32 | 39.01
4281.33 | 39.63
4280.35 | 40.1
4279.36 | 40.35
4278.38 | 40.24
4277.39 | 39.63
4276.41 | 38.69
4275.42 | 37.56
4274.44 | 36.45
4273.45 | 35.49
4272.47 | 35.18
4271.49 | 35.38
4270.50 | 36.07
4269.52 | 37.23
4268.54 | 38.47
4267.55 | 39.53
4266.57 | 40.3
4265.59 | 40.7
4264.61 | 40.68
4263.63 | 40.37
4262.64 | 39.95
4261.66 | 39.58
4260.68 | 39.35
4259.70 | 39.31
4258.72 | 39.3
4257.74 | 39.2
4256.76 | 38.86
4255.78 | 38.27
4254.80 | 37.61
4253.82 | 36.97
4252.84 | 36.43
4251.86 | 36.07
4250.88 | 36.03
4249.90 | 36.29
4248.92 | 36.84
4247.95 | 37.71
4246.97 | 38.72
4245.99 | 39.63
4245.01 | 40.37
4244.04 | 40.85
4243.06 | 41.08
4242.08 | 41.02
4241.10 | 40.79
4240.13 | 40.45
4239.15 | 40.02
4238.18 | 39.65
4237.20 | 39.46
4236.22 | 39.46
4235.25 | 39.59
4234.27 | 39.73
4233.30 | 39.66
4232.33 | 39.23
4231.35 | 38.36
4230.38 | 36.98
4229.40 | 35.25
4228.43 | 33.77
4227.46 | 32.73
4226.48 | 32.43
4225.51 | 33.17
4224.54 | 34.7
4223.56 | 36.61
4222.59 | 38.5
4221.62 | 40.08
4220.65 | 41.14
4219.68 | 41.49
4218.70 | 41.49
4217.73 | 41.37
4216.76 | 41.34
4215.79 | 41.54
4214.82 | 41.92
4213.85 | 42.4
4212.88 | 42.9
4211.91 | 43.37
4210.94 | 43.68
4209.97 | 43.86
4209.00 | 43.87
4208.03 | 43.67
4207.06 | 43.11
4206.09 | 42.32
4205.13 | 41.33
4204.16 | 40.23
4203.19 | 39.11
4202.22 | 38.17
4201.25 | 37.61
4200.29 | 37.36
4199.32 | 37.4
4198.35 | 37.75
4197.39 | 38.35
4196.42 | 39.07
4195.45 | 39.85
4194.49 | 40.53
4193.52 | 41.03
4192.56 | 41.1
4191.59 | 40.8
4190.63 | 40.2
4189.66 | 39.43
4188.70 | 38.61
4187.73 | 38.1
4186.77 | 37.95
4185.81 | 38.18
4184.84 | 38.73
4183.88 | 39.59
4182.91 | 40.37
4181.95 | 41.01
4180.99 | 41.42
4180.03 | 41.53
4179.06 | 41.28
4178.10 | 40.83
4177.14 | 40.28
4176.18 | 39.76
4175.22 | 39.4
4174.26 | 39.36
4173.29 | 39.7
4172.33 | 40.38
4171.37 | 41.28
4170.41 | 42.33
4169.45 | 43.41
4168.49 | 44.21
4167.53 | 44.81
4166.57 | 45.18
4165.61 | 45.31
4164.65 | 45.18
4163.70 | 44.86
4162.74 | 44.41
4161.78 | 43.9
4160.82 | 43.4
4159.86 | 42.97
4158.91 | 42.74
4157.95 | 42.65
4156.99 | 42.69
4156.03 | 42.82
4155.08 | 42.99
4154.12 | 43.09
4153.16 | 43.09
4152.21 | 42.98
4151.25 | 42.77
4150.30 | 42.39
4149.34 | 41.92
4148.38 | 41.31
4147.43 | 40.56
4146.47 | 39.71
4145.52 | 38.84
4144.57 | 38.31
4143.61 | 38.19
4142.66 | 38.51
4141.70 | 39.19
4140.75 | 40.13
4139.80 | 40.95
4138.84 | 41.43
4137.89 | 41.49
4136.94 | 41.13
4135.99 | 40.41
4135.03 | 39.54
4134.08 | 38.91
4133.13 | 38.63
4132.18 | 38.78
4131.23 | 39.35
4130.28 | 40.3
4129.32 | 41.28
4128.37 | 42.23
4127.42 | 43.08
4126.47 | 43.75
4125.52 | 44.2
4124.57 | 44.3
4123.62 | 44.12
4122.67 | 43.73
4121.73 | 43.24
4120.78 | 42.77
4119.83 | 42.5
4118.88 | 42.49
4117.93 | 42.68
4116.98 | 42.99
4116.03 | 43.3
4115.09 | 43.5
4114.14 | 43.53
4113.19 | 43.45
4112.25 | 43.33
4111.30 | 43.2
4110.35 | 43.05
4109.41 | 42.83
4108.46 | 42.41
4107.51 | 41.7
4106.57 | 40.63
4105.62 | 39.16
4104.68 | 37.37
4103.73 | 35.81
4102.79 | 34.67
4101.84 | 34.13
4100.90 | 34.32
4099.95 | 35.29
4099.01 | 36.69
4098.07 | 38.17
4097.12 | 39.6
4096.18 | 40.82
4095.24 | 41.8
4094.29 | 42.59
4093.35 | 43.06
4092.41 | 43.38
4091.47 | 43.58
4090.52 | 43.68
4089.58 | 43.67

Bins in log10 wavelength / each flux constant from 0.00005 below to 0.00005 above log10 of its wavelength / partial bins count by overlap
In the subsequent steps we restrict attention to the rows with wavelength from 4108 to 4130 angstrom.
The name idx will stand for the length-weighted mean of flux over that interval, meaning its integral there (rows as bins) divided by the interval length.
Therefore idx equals 43.1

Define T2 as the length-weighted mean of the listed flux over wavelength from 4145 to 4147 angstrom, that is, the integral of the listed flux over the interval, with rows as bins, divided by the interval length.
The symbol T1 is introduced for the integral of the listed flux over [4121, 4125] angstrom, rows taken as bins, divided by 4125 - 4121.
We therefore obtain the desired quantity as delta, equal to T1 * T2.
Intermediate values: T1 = 44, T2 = 39.4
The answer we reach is 1726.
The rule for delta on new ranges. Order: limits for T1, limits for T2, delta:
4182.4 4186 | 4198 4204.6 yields 1499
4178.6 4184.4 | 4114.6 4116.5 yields 1777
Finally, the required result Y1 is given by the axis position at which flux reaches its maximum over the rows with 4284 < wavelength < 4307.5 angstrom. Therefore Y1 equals 4284.29 angstrom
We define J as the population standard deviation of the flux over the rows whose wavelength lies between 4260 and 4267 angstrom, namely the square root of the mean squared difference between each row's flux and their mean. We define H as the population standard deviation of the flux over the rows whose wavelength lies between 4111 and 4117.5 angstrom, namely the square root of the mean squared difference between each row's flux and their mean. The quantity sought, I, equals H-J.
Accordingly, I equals -0.3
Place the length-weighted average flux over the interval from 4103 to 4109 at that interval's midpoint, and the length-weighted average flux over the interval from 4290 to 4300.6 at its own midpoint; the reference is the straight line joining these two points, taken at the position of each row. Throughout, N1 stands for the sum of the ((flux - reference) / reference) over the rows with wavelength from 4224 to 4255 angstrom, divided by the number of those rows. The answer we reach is 0.10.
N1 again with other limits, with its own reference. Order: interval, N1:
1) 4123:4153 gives 0.07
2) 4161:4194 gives 0.12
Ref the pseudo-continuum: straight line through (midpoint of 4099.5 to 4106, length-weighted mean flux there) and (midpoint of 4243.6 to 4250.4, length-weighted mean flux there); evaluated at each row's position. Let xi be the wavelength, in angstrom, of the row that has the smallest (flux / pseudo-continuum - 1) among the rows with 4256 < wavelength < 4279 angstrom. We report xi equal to 4272.47 angstrom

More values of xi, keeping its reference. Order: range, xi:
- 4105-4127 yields 4105.62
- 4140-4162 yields 4143.61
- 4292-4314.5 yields 4301.09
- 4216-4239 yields 4226.48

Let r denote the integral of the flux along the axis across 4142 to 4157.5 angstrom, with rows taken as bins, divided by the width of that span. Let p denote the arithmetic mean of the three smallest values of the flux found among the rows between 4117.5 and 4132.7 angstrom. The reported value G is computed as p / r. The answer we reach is 0.96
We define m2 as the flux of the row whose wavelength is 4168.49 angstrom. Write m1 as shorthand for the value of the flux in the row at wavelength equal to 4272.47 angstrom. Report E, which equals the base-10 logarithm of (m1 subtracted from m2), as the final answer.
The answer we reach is 0.96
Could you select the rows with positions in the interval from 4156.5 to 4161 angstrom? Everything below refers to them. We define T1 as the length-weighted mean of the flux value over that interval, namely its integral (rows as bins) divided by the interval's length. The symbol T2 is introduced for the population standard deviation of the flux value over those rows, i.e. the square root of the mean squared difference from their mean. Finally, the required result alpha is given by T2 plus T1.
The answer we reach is 43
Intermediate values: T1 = 42.8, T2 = 0.28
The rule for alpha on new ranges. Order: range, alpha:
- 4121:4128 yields 44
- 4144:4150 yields 41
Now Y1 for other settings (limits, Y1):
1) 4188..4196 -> 4192.56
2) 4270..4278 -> 4277.39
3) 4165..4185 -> 4165.61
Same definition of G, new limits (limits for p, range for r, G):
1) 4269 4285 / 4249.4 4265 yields 0.92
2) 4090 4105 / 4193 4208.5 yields 0.86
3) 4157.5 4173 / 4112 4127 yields 0.95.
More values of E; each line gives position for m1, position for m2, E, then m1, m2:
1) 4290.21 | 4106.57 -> 0.79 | 34.46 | 40.63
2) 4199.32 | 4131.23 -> 0.29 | 37.4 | 39.35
